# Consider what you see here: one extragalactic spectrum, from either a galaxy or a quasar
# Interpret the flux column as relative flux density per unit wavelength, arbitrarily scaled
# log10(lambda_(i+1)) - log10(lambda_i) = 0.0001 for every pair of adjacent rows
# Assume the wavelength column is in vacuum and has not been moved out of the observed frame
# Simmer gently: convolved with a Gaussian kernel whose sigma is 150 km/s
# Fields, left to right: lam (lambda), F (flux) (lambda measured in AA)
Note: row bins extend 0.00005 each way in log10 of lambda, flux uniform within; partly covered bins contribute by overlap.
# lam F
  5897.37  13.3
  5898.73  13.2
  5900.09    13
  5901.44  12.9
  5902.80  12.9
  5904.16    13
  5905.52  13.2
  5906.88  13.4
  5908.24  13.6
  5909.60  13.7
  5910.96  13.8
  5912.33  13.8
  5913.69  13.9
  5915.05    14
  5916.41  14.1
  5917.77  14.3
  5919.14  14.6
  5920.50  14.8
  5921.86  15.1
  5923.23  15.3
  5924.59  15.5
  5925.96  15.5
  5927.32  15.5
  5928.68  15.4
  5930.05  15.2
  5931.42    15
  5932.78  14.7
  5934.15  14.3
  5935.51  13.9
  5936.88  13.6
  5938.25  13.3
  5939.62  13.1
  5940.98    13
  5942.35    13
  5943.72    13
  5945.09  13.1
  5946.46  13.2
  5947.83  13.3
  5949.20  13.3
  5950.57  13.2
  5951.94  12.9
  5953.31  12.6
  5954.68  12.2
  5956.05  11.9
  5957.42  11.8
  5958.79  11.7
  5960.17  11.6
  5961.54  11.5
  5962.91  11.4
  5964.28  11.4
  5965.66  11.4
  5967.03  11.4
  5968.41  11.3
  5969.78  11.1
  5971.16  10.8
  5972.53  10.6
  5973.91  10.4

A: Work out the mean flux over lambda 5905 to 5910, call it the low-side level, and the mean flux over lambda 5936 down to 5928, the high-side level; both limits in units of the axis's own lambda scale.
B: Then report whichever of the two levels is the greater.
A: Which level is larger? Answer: 14.8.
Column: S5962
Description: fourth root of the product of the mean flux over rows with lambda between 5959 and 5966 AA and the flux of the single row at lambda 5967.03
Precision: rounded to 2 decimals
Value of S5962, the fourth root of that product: 3.38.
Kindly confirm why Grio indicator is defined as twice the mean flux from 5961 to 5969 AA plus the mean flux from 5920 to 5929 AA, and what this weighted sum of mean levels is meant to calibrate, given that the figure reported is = 38.1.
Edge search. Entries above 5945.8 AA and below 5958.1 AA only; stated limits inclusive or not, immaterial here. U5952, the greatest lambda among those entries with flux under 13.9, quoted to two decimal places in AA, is 5957.42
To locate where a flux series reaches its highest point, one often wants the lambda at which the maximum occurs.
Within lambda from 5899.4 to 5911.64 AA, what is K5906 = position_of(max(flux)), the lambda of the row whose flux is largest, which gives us 5910.96 AA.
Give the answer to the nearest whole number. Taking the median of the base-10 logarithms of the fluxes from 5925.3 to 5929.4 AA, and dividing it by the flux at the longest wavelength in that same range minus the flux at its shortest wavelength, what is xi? -12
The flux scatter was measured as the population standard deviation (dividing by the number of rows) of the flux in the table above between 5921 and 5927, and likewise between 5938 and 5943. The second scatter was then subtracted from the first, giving 0.043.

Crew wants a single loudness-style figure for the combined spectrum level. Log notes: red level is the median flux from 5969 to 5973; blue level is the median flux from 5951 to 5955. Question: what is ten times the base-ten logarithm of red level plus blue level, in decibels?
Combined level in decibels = 13.7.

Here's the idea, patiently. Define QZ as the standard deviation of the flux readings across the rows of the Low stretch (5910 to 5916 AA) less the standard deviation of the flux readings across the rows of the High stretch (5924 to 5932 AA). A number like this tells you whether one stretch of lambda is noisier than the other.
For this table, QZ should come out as -0.11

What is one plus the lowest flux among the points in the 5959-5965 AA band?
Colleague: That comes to 12.4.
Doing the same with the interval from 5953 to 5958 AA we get 12.8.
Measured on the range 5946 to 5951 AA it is 14.2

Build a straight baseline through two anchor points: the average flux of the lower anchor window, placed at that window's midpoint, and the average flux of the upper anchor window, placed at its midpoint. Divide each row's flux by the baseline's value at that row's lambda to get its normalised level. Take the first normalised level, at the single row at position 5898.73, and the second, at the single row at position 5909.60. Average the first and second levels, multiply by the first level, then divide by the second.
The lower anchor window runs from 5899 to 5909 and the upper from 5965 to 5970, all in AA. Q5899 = 0.96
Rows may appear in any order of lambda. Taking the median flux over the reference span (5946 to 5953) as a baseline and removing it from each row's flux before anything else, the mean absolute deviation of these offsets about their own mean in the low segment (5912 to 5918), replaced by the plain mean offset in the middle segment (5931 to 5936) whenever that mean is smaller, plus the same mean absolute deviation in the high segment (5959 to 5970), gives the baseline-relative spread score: 0.24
